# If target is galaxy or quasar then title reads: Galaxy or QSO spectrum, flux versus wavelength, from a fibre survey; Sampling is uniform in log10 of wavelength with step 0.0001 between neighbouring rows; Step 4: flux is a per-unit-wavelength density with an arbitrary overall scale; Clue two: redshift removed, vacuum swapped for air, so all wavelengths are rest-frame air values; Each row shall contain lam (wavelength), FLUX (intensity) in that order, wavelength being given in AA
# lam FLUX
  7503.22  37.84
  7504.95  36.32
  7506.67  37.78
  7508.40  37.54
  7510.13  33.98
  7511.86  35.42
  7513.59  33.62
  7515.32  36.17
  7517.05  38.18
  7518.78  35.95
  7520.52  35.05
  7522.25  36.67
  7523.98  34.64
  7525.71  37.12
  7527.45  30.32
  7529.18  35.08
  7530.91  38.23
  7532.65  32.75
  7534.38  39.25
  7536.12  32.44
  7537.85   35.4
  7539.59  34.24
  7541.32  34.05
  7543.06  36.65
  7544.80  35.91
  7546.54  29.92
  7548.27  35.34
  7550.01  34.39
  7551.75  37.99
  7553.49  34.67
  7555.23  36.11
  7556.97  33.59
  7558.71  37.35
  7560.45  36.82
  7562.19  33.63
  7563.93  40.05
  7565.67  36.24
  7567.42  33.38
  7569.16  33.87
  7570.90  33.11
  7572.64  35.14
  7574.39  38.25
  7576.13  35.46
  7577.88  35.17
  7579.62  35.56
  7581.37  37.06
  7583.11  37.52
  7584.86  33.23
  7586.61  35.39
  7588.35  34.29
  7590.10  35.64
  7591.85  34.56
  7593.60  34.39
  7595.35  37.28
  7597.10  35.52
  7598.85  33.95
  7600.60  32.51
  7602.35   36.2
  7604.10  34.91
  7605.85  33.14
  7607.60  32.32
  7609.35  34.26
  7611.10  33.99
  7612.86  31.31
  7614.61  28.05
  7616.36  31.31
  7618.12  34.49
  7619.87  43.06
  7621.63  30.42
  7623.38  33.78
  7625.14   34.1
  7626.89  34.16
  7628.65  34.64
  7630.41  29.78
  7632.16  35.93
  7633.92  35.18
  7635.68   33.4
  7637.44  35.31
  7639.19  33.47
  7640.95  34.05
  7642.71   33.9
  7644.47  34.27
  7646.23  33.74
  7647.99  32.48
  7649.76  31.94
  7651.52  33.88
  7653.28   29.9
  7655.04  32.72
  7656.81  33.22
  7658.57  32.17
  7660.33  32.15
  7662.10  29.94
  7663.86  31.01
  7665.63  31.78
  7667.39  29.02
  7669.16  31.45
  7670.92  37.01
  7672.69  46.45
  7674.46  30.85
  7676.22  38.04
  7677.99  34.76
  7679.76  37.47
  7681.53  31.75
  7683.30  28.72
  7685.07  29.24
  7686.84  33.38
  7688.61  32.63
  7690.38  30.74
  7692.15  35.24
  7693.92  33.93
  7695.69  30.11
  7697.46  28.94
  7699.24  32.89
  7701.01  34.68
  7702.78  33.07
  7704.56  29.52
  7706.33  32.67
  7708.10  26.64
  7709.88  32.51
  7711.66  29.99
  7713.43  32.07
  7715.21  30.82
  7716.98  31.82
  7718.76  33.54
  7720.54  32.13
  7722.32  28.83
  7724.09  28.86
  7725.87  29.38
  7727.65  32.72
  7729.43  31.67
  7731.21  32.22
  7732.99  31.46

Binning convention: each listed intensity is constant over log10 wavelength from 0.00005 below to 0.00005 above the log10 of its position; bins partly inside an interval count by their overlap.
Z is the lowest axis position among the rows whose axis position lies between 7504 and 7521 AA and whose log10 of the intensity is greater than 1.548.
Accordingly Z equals 7504.95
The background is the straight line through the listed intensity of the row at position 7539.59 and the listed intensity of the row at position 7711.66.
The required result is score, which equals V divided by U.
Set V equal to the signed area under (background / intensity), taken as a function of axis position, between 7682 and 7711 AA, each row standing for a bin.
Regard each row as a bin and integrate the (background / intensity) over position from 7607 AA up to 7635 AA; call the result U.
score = 1.03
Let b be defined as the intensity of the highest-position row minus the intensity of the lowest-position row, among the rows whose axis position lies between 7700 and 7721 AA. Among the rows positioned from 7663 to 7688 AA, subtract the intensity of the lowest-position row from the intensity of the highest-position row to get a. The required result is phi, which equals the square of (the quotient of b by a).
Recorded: 1.2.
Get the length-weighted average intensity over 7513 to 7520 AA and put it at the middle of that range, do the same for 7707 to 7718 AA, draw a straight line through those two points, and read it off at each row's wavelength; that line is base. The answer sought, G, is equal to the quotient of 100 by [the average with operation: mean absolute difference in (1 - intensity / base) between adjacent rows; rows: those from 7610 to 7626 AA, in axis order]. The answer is 712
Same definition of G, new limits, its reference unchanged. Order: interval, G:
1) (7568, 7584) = 2409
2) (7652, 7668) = 2283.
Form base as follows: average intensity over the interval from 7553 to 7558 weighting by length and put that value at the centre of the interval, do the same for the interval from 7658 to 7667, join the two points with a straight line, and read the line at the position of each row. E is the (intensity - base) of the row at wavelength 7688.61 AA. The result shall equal 2.3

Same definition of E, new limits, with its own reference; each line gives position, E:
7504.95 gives -0.3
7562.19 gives -1.0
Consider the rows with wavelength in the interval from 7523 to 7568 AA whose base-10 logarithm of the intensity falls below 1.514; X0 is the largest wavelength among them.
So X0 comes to 7546.54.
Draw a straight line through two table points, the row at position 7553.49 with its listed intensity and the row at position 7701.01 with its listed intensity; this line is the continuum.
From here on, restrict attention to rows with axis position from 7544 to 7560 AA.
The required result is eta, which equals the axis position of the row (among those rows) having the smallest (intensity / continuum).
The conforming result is 7546.54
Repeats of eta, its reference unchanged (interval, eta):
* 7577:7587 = 7584.86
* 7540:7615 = 7614.61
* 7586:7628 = 7614.61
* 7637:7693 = 7683.30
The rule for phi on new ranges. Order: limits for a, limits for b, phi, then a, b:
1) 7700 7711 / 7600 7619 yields 0.8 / -2.2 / 2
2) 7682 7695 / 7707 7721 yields 1.1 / 5.2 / 5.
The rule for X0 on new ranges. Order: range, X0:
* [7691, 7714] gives 7713.43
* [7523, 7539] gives 7536.12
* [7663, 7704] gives 7697.46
